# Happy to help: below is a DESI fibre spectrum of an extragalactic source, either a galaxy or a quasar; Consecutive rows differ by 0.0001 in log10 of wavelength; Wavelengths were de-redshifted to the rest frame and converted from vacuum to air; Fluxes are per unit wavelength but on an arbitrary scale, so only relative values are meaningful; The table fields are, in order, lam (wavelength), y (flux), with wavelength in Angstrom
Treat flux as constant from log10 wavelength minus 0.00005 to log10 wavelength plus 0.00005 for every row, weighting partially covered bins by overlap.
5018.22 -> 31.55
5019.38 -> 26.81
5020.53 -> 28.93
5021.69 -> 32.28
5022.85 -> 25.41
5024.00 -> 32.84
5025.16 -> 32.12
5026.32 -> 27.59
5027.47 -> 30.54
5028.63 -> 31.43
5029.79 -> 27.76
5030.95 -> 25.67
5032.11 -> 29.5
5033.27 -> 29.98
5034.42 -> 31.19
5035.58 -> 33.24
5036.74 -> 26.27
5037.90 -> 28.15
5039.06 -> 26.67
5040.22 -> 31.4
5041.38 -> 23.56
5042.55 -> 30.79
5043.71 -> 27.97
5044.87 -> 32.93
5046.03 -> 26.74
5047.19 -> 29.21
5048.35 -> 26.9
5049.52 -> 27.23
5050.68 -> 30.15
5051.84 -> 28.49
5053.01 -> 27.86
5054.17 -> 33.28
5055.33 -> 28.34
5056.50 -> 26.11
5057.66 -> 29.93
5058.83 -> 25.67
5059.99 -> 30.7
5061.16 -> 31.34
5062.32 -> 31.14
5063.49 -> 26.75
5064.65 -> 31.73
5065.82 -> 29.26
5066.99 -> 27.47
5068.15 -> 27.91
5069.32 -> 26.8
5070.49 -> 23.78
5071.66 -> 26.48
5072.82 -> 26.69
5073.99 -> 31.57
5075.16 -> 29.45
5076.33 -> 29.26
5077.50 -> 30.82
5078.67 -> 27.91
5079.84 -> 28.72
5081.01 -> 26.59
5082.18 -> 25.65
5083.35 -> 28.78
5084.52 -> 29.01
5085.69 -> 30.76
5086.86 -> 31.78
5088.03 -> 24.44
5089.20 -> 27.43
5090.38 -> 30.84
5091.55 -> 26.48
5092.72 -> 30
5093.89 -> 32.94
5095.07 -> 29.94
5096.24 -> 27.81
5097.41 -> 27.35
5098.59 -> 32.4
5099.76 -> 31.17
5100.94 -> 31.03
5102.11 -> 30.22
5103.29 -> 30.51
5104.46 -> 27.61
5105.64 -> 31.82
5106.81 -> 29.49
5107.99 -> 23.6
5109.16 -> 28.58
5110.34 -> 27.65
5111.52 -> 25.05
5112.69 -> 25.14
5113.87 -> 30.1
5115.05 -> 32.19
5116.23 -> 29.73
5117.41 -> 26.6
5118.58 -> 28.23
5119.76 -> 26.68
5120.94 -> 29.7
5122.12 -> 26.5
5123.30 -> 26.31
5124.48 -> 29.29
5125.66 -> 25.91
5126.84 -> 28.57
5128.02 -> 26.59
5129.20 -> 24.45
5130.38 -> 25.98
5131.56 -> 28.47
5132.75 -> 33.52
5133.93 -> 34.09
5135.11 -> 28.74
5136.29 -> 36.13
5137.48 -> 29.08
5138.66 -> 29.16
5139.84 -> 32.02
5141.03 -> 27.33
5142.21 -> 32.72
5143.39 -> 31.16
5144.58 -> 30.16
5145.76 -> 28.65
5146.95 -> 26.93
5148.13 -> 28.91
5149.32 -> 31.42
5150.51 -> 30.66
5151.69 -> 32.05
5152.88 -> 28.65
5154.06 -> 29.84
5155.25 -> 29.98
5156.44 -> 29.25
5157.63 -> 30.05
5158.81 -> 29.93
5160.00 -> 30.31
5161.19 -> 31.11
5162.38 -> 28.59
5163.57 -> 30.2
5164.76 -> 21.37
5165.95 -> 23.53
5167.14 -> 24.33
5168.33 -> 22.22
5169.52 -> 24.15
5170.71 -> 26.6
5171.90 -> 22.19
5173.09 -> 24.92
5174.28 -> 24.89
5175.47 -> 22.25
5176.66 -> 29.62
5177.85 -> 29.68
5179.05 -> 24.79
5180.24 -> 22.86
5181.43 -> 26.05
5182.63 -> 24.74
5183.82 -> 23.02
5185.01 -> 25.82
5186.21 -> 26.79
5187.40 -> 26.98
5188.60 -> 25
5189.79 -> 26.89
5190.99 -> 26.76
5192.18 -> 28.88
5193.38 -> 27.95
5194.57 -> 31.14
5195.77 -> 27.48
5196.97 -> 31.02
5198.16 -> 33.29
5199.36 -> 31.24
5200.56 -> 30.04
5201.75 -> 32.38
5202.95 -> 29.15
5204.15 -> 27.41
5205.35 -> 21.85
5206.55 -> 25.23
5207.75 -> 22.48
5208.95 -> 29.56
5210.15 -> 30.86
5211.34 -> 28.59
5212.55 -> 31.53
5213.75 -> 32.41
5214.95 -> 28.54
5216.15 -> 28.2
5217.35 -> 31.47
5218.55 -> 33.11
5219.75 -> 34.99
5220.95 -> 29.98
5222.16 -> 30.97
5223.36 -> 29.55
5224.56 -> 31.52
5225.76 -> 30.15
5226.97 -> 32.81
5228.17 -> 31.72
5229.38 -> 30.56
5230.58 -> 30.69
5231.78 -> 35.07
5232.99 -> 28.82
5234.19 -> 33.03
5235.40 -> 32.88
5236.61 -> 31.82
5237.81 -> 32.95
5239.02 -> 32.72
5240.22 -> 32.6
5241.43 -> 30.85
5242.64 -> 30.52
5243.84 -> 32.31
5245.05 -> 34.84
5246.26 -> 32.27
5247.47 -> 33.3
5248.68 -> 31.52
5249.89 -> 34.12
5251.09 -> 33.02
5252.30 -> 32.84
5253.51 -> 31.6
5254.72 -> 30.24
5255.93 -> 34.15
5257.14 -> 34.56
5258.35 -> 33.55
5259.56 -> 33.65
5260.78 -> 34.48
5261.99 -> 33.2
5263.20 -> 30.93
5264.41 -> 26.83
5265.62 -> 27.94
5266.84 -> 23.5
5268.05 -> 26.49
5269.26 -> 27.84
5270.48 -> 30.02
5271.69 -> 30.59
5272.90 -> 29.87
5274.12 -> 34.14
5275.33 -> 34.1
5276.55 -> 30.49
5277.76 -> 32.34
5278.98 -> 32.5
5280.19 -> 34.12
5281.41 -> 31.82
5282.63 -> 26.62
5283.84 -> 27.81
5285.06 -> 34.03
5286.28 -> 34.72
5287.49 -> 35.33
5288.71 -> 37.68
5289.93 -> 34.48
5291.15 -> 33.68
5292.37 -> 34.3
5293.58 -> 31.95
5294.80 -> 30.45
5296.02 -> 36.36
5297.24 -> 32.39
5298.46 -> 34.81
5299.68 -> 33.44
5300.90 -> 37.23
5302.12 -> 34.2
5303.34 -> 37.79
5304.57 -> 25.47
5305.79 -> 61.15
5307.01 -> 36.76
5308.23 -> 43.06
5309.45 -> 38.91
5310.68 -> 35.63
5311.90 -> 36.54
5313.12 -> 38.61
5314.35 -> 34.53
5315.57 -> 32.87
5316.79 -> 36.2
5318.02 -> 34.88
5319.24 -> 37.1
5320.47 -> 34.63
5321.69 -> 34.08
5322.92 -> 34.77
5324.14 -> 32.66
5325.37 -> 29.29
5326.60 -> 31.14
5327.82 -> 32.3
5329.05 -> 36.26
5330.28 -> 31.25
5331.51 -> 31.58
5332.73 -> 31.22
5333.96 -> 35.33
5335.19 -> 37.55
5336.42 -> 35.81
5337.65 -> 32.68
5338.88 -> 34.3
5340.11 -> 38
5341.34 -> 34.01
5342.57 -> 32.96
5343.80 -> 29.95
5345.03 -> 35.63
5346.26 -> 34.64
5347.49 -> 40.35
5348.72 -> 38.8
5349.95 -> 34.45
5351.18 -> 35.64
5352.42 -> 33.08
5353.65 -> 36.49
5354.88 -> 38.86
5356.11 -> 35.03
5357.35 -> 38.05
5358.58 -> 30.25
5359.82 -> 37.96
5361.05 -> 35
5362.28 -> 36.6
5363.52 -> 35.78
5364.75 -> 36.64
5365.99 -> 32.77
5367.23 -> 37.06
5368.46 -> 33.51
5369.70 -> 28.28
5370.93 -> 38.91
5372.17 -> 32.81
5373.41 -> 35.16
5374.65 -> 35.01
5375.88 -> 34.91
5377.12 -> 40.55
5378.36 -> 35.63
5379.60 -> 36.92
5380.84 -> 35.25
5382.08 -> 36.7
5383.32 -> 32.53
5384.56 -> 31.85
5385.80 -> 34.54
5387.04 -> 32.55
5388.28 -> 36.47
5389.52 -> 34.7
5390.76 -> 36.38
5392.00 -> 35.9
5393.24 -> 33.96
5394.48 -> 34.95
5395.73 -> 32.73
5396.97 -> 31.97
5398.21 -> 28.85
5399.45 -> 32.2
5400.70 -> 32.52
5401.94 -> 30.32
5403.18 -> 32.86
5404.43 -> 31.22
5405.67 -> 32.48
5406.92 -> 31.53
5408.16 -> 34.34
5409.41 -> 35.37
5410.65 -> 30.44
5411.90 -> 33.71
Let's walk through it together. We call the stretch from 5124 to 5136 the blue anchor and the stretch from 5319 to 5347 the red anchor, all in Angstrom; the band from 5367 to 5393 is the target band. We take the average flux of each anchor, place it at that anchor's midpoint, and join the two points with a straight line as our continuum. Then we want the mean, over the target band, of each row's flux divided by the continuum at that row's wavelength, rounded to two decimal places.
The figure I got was 1.00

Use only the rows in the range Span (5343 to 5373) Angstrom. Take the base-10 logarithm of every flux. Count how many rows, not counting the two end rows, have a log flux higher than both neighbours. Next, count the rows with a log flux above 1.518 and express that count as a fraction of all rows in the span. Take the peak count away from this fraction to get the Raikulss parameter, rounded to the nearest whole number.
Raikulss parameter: -9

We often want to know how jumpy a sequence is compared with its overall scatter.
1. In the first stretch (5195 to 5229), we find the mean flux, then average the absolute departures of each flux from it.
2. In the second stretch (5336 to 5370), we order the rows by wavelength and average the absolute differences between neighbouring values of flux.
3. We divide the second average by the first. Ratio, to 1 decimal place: 1.5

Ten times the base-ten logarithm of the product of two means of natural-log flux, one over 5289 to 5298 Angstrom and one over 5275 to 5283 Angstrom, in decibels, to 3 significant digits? 10.8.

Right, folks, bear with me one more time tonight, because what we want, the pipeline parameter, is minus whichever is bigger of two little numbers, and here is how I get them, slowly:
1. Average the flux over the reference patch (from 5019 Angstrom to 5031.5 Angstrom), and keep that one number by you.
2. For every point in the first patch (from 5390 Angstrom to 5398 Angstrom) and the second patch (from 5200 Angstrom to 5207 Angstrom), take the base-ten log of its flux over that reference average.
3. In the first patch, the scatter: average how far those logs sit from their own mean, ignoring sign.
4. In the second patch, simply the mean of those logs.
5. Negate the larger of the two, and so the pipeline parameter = -0.018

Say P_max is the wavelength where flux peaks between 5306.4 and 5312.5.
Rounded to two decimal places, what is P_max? 5308.23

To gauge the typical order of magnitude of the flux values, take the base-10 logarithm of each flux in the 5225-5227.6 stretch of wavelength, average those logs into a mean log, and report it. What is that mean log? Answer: 1.498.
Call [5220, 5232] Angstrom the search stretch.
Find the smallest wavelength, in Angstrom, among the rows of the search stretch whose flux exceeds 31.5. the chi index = 5224.56 Angstrom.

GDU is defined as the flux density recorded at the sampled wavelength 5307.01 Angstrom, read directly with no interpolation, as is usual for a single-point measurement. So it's 36.76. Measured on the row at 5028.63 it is 31.43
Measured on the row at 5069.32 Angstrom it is 26.8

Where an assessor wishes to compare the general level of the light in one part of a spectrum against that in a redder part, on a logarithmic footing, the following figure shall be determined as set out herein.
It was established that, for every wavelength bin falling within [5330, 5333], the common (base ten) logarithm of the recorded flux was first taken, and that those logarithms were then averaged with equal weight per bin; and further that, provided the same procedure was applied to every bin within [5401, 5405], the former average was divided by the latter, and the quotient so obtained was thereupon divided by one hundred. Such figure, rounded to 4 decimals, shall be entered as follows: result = 0.0100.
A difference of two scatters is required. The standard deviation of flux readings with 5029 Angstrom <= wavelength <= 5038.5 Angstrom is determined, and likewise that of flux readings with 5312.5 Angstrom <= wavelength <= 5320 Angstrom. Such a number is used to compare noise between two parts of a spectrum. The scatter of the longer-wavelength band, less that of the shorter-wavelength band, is -0.5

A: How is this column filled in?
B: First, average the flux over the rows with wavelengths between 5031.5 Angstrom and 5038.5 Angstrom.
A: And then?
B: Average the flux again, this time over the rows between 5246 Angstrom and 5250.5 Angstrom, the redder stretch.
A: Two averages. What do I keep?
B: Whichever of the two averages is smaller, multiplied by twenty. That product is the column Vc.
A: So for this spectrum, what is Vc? 594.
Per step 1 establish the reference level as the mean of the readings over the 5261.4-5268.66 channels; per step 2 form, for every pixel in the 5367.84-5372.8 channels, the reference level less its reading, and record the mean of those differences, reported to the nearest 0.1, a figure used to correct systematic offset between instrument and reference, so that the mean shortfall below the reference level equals -5.2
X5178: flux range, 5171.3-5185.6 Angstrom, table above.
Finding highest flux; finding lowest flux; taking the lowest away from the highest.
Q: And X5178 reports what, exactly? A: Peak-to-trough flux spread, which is 7.5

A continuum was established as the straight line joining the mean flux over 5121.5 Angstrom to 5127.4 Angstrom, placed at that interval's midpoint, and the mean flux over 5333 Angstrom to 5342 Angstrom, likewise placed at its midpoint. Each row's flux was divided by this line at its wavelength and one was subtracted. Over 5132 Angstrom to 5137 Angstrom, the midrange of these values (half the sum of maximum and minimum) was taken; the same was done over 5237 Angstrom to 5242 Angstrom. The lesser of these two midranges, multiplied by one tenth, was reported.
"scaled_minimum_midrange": 0.001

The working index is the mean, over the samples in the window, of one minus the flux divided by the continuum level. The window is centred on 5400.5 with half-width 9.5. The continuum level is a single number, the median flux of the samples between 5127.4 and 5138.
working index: -0.14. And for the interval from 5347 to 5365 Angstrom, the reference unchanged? -0.26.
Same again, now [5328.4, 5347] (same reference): -0.19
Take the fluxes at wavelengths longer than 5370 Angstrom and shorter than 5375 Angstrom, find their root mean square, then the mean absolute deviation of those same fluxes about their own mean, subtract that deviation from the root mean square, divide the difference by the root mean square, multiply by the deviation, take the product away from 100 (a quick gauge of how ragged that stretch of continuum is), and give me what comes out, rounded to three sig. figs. 98.4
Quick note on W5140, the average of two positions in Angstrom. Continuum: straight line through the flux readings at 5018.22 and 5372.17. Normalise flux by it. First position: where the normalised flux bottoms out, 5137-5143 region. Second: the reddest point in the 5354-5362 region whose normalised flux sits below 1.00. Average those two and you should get 5249.8 Angstrom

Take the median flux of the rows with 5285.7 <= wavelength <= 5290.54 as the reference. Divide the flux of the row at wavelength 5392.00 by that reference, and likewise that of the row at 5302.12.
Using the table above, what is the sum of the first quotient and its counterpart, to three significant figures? 2.00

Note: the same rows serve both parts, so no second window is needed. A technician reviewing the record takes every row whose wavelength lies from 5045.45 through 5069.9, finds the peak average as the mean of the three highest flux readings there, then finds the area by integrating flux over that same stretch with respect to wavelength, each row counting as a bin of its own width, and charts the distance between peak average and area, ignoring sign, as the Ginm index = 670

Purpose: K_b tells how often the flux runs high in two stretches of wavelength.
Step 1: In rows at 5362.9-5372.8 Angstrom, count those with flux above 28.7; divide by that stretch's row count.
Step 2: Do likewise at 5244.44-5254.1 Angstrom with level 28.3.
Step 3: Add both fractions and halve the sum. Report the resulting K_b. 0.94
